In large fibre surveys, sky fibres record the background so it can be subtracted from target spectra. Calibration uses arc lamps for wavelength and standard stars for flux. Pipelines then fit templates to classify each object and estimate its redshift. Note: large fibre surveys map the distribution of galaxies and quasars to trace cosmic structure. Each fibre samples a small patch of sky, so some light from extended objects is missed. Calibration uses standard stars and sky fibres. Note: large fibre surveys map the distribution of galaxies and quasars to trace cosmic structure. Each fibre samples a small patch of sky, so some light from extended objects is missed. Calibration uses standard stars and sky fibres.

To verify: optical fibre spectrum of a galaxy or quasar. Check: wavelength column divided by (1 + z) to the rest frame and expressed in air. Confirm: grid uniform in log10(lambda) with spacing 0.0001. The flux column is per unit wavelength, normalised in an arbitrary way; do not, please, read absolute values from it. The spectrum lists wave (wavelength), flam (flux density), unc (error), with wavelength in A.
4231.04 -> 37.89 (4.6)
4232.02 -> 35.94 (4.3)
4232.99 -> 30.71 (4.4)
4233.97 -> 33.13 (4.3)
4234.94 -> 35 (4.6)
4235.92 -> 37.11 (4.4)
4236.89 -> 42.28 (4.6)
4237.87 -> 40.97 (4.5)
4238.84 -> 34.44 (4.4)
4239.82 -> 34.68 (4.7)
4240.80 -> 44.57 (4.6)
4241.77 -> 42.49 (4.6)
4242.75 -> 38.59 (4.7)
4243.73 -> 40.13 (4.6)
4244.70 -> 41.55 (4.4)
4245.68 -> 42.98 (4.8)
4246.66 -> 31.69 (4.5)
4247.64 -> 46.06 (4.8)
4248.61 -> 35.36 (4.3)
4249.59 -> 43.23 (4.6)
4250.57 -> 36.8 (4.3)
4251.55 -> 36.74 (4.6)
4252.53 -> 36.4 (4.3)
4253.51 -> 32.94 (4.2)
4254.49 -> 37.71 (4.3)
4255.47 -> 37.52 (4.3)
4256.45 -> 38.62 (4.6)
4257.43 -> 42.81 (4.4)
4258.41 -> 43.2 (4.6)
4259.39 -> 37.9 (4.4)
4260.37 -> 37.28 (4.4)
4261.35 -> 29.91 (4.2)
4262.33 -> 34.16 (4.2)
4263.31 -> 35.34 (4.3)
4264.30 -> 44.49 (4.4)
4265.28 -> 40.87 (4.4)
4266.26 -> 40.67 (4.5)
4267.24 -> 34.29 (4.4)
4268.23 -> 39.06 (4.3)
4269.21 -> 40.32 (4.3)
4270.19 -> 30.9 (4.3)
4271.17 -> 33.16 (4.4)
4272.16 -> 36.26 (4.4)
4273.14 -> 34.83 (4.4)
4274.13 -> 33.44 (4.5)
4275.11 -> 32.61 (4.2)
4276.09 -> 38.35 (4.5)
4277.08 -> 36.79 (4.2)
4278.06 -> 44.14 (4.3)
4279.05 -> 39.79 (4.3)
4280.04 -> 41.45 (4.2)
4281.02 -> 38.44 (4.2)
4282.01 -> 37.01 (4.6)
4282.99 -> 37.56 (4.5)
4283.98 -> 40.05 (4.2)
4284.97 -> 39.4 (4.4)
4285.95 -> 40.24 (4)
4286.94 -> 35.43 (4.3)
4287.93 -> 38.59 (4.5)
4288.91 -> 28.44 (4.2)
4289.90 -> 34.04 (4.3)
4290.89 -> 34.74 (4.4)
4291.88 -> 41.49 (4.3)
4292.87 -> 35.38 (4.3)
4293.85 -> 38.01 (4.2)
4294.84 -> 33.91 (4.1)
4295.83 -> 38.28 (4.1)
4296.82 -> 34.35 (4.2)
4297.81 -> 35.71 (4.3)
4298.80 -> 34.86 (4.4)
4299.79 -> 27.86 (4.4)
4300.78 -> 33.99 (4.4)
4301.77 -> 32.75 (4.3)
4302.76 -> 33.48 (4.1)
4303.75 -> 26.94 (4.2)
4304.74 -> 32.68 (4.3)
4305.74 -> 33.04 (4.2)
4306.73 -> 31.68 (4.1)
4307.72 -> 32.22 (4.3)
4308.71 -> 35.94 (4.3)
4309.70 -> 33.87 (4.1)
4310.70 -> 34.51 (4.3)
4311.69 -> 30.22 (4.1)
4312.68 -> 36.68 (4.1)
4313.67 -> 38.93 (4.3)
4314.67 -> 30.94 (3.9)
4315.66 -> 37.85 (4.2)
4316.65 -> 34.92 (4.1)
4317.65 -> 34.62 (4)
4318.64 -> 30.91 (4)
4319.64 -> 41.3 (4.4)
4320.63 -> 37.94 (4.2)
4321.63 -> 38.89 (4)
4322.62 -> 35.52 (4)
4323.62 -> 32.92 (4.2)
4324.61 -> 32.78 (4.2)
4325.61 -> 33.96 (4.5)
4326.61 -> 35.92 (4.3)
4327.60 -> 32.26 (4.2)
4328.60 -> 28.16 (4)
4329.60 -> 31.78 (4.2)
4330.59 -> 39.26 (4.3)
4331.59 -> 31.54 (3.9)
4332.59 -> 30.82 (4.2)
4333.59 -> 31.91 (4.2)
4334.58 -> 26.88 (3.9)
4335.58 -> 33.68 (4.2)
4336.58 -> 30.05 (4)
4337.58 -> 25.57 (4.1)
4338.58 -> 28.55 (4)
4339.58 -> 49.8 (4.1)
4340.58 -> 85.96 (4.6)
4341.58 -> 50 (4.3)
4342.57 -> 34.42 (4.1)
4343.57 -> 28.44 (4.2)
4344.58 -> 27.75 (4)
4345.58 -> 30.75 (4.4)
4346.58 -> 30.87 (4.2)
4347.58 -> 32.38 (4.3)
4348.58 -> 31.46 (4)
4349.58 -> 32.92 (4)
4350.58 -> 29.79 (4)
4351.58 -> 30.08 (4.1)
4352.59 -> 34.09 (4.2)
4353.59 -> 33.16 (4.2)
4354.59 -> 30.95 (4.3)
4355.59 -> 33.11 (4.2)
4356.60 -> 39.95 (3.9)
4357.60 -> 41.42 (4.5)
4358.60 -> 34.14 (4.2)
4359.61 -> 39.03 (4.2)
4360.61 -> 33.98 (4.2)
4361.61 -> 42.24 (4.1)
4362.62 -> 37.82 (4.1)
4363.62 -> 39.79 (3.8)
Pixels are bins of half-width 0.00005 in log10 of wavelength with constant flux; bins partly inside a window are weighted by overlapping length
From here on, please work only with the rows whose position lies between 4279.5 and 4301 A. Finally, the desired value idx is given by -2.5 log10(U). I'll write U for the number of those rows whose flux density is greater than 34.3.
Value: -3.1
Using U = 17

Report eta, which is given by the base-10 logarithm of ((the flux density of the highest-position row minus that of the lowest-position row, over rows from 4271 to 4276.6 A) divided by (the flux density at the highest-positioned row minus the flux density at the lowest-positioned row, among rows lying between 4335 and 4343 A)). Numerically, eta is 0.85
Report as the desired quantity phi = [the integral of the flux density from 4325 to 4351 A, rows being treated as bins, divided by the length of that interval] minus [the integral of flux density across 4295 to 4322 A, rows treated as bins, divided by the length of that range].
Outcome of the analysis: 1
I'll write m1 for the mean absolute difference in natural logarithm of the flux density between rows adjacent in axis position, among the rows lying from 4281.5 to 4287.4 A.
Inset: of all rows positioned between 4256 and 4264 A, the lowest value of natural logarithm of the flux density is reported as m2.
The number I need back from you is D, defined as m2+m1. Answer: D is 3.45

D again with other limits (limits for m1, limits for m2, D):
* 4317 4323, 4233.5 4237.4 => 3.62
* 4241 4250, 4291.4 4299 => 3.69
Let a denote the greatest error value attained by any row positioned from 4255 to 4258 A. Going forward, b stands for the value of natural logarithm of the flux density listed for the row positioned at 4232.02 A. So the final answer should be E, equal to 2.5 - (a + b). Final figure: -5.68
